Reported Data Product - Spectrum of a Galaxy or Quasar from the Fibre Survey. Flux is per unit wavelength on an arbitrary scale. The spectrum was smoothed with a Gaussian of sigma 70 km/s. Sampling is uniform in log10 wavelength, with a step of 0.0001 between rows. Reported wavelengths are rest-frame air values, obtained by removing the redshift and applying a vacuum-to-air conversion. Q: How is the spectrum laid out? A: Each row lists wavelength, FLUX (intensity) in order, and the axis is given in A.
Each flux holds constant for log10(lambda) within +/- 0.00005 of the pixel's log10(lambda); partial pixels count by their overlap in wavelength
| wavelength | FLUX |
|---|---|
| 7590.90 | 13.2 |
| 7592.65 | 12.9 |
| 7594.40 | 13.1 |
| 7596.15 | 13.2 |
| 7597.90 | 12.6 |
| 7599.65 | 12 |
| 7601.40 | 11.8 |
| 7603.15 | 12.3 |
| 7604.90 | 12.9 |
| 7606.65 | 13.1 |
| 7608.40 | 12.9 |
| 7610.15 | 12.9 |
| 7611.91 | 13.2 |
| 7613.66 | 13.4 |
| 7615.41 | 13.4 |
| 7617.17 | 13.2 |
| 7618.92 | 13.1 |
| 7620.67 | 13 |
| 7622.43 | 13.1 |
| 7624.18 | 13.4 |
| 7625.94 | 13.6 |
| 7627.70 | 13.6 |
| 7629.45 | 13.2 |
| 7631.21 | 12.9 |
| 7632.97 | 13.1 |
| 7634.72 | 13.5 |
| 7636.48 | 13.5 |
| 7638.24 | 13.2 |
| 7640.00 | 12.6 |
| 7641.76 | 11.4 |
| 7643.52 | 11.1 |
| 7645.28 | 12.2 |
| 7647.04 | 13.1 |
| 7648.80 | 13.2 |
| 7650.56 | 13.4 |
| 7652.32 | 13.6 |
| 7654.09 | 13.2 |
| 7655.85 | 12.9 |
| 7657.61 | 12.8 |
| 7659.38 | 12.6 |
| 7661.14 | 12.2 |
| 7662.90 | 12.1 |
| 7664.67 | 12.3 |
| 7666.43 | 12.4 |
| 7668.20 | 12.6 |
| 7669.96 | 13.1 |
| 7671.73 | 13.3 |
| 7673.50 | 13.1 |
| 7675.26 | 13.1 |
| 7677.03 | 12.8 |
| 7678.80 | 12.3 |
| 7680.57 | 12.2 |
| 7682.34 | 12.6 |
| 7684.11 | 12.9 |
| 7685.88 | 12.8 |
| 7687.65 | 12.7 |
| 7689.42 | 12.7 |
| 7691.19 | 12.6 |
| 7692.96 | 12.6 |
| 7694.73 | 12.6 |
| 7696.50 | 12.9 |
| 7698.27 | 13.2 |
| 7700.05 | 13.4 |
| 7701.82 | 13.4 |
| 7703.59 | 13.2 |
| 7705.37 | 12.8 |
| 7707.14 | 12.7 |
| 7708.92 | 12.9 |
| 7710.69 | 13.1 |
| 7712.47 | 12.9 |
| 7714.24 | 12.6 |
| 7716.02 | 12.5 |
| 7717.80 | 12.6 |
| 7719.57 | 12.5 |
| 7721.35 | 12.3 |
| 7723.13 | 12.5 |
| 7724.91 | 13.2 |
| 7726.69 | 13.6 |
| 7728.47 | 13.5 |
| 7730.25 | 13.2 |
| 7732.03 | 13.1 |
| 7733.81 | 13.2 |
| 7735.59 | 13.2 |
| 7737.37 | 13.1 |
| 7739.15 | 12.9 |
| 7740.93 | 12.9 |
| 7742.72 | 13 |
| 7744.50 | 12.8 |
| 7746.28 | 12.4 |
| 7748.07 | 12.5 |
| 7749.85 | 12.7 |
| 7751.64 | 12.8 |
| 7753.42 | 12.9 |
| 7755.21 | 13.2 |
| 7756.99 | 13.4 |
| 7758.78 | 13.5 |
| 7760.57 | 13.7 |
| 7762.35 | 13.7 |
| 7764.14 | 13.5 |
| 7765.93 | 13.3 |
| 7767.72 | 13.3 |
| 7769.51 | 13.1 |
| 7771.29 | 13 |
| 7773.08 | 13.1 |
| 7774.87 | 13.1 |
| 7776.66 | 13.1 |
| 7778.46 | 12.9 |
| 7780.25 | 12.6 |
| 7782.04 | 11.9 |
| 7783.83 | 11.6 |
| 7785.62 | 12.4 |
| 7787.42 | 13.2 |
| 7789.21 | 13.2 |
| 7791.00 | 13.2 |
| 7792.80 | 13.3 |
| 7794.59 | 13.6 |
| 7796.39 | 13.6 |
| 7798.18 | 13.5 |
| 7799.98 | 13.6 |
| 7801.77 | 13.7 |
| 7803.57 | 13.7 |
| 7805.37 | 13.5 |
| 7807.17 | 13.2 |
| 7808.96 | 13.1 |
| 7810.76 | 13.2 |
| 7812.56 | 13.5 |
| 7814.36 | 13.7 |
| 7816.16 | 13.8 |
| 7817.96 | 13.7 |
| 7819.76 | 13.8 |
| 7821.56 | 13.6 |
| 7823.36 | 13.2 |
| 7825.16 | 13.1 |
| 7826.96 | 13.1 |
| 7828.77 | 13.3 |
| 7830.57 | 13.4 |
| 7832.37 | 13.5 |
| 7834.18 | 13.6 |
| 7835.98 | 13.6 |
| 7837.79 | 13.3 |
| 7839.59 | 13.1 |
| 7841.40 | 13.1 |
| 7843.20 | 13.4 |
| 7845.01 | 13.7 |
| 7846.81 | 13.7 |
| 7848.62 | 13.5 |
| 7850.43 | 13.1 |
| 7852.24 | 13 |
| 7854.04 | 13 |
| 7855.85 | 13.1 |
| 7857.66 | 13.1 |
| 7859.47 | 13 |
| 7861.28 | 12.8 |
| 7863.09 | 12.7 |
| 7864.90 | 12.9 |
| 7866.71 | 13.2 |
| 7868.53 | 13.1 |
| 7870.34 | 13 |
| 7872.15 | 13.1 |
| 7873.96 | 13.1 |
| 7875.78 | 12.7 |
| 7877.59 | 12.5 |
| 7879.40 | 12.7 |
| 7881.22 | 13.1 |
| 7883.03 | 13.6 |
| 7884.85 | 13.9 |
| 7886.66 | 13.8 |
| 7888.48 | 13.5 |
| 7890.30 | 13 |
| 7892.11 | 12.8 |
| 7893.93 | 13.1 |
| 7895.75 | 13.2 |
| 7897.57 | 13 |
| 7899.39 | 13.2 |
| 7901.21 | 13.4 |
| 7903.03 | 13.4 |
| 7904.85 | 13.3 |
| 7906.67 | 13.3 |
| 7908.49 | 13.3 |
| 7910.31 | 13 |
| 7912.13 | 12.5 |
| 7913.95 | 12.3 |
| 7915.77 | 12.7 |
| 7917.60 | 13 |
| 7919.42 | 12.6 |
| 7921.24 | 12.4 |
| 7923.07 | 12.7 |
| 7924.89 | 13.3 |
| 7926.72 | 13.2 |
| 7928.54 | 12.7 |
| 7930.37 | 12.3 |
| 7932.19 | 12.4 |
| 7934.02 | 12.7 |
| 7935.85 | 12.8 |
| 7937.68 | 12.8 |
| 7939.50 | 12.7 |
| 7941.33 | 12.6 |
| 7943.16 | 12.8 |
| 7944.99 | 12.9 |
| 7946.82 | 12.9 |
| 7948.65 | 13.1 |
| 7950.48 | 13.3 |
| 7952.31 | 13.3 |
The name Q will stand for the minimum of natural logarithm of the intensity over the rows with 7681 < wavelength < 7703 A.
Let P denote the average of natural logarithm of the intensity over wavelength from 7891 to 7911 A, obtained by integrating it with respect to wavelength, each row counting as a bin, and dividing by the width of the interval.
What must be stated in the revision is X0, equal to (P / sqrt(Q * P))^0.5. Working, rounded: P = 2.58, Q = 2.53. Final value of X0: 1.00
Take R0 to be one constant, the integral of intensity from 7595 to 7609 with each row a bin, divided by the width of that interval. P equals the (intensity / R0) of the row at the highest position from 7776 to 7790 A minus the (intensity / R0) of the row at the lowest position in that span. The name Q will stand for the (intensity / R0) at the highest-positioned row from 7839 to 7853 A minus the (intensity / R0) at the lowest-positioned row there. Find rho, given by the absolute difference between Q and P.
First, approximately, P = 0.01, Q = -0.008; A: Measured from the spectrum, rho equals 0.02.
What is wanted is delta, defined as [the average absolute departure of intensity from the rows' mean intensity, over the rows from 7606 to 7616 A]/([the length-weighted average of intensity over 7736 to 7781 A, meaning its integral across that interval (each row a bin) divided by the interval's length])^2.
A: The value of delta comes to 0.0011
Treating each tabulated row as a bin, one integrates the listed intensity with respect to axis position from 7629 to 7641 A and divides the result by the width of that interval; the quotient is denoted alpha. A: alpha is 13.1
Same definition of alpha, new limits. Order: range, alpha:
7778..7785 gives 12.2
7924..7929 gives 13.1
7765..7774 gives 13.2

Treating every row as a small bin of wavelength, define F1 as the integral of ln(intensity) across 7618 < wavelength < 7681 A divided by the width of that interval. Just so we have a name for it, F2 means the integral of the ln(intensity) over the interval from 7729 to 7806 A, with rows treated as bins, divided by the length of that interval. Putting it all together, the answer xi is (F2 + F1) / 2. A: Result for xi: 2.56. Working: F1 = 2.55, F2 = 2.57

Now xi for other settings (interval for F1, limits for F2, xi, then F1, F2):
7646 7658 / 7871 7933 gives 2.57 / 2.58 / 2.57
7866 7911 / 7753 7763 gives 2.59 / 2.58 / 2.60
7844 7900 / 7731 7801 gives 2.57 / 2.57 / 2.57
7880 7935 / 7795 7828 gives 2.58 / 2.57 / 2.60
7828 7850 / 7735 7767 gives 2.58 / 2.60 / 2.57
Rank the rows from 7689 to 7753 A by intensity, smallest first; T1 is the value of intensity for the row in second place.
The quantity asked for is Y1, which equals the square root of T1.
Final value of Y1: 3.52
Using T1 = 12.4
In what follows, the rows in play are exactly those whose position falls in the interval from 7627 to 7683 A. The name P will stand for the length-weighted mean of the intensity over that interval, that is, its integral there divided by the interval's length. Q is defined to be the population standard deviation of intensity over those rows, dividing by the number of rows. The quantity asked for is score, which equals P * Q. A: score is 7.6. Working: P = 12.79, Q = 0.59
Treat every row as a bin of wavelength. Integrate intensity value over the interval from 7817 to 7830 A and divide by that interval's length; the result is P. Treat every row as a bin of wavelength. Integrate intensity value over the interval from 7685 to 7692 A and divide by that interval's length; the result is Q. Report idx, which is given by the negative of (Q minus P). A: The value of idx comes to 0.7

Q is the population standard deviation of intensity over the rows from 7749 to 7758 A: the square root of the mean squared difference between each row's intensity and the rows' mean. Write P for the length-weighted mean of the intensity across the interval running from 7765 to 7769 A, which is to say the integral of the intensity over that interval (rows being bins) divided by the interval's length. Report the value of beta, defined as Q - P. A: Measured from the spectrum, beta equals -13.0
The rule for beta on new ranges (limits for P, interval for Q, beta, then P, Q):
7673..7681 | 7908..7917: -12.4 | 12.7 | 0.36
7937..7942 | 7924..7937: -12.4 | 12.7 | 0.35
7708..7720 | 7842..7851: -12.5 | 12.7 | 0.22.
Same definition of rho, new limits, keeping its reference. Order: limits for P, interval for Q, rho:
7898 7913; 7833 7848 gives 0.06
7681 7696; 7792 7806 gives 0.02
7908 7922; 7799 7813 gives 0.06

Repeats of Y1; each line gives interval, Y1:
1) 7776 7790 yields 3.45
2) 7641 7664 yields 3.38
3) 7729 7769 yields 3.54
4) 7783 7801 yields 3.52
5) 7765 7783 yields 3.55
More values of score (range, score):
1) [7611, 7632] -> 2.8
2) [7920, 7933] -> 4.7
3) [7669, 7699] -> 3.8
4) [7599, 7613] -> 6.3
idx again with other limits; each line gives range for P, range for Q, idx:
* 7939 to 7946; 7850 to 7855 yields -0.3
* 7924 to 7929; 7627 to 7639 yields -0.2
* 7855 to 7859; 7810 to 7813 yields -0.2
